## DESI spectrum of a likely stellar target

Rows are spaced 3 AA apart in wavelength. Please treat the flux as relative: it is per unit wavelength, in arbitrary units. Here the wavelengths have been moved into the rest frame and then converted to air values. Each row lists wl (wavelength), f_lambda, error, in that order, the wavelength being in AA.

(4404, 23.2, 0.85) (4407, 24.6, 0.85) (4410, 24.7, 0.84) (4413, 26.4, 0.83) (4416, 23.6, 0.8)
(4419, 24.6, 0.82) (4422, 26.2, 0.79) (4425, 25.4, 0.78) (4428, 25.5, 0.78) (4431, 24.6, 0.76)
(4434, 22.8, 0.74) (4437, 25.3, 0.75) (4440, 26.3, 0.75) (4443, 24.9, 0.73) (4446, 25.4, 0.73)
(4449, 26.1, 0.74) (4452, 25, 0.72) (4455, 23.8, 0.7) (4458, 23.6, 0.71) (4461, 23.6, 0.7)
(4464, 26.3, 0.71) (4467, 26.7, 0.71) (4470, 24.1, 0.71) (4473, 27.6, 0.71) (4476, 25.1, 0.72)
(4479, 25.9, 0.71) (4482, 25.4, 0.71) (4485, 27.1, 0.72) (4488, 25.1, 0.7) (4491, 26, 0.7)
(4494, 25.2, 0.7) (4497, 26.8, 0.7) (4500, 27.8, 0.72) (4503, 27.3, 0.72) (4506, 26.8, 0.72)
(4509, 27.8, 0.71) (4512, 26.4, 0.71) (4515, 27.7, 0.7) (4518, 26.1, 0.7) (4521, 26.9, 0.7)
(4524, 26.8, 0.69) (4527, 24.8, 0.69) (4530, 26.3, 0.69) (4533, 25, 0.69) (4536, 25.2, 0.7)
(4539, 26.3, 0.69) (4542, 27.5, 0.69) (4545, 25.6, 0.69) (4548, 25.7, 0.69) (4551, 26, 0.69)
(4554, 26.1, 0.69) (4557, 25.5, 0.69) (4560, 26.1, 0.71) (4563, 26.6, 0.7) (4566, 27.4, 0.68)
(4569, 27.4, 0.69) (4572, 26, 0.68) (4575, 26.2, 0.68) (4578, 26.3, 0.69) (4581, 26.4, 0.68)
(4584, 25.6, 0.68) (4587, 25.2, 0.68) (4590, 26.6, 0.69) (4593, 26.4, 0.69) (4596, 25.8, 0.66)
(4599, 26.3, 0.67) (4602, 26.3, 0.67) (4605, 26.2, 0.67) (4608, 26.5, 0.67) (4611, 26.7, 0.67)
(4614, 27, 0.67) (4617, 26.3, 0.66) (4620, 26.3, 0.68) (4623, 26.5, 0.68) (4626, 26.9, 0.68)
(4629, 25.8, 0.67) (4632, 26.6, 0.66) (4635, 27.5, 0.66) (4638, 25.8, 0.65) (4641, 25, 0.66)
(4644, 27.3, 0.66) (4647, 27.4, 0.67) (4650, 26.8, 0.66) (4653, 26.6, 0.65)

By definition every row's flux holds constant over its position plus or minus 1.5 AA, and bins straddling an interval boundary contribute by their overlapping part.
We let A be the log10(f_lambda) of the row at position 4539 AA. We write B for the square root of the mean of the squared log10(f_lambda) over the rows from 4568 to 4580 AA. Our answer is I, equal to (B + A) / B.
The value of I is 2.00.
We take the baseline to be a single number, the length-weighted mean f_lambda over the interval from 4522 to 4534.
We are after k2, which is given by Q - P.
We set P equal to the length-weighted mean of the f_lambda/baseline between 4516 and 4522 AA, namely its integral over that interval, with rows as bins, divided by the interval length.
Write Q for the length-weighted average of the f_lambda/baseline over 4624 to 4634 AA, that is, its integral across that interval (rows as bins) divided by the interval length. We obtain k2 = -0.003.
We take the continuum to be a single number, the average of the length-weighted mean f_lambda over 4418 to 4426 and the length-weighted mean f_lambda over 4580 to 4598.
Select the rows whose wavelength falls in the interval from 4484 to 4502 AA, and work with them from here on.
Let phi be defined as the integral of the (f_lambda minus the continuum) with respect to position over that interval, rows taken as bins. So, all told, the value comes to 11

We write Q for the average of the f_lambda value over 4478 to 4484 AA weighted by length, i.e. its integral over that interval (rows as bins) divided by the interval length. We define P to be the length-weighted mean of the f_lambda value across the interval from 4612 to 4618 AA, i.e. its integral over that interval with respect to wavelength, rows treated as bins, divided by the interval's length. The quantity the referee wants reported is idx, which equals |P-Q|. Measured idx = 0.9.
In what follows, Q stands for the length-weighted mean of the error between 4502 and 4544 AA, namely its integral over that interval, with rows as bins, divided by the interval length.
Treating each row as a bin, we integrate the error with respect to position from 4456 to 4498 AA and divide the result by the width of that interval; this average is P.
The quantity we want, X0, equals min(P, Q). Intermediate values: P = 0.71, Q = 0.700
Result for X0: 0.700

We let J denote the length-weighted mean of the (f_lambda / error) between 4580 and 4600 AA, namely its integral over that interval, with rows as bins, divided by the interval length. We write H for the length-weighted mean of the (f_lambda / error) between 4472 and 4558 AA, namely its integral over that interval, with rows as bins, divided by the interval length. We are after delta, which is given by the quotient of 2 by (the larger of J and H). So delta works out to 0.0521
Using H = 37.4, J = 38.4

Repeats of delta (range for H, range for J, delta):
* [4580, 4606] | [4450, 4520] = 0.0519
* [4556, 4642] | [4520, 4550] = 0.0514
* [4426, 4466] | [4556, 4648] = 0.0512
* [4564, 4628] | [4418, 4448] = 0.0513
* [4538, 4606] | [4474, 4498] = 0.0522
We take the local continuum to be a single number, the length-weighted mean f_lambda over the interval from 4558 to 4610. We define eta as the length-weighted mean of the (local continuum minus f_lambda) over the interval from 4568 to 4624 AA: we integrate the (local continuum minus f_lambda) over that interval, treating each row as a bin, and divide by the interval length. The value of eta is 0.00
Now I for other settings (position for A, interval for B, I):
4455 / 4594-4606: 1.97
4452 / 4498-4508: 1.97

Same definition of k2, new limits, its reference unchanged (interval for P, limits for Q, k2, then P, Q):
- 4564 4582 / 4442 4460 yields -0.072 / 1.03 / 0.96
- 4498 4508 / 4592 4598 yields -0.047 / 1.06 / 1.01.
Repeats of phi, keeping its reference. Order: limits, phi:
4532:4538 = -3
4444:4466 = -19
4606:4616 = 10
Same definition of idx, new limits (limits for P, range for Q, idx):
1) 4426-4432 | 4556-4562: 0.8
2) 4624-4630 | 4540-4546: 0.2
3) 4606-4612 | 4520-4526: 0.1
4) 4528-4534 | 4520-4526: 1.0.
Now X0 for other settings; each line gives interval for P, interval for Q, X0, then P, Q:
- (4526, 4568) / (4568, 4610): 0.678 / 0.69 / 0.678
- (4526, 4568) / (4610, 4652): 0.666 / 0.69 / 0.666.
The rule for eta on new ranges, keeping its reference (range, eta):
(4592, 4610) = 0.05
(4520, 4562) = 0.33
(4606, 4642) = -0.12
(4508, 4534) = -0.12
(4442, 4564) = 0.35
